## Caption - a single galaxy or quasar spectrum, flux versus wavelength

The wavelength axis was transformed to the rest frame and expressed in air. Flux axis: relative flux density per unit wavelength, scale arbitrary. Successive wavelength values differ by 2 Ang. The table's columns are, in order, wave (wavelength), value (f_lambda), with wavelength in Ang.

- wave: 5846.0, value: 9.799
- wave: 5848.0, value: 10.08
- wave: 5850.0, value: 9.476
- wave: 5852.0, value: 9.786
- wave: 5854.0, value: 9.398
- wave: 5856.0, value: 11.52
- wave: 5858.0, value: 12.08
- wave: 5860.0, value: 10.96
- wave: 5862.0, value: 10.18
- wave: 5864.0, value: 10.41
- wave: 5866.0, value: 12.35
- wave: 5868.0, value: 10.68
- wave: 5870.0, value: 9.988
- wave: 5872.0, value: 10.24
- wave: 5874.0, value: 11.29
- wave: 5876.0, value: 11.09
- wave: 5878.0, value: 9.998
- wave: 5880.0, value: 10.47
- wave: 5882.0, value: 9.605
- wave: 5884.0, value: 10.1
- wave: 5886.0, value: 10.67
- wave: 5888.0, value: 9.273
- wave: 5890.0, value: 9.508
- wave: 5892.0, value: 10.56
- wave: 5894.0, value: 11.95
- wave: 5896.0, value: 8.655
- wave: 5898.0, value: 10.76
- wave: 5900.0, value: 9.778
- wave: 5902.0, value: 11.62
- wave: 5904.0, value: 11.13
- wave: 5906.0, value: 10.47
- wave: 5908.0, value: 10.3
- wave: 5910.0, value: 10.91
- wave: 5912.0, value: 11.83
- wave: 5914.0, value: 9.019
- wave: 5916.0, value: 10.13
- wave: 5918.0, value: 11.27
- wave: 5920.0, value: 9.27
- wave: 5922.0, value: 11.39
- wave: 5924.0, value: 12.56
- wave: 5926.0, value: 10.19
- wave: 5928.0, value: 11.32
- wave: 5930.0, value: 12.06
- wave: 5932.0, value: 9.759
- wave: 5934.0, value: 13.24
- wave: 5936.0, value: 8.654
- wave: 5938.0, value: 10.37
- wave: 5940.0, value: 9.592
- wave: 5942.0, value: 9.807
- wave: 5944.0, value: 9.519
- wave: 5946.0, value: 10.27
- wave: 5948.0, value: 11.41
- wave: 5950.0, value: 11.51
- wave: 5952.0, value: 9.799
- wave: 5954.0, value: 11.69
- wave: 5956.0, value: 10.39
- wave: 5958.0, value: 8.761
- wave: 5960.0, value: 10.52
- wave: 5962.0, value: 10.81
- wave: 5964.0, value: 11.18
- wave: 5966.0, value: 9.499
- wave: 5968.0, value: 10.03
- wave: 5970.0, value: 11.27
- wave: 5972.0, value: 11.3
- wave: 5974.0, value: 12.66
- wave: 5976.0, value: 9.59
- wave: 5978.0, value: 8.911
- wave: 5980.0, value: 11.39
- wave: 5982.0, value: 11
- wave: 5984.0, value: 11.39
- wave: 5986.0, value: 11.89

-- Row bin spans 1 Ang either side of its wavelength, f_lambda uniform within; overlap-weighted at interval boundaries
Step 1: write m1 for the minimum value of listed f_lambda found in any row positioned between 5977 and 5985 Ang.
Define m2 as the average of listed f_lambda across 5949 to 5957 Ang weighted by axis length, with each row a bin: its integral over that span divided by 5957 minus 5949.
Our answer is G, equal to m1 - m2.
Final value -1.94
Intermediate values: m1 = 8.911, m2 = 10.8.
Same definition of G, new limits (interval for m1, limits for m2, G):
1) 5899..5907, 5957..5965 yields -0.54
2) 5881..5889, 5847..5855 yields -0.41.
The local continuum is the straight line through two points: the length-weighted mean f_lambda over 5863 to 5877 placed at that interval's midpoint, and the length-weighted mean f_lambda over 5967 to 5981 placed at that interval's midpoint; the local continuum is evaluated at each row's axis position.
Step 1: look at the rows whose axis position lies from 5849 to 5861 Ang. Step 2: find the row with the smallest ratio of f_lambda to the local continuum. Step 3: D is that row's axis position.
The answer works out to 5854.0 Ang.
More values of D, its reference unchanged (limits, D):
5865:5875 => 5870.0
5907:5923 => 5914.0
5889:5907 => 5896.0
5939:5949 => 5944.0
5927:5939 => 5936.0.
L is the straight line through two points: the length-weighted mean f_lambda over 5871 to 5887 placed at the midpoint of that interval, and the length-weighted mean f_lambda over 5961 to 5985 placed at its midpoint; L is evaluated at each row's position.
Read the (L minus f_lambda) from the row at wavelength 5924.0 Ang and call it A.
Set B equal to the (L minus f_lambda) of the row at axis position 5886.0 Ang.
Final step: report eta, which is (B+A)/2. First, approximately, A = -1.97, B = -0.2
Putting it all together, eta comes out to -1.1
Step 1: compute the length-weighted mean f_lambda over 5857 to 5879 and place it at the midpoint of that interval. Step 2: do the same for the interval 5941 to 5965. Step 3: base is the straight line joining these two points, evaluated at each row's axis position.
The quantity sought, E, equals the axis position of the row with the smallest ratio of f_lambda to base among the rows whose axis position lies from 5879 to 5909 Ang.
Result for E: 5896.0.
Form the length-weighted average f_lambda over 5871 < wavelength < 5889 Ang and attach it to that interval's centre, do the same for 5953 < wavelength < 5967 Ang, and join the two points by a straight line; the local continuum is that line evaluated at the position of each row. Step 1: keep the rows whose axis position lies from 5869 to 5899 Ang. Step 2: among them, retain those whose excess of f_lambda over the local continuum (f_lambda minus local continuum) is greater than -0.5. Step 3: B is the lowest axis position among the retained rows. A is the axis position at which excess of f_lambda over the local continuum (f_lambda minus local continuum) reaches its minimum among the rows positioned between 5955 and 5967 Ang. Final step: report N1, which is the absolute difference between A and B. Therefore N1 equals 88 Ang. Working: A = 5958.0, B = 5870.0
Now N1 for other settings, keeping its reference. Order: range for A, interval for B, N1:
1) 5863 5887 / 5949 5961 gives 68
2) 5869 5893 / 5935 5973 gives 50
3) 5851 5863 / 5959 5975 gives 106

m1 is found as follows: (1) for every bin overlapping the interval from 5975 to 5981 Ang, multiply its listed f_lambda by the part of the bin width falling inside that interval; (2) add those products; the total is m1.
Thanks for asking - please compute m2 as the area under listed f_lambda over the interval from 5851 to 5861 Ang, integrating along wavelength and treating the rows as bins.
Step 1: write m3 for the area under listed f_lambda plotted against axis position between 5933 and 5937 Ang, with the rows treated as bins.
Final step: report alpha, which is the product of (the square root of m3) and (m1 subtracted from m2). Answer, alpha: 316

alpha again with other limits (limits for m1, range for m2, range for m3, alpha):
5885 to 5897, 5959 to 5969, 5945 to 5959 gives -208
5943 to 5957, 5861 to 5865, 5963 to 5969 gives -846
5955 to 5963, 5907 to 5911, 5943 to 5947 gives -242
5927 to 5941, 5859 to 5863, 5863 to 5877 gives -1328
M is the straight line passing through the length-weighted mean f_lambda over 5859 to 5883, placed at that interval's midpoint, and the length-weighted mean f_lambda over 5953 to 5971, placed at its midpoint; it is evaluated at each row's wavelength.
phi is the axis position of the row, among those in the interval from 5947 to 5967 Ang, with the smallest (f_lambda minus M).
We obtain 5958.0 Ang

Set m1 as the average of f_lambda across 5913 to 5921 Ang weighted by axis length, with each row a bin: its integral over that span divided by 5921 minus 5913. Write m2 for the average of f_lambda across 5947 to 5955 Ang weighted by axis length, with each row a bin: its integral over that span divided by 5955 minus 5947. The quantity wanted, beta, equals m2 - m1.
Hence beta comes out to 1.2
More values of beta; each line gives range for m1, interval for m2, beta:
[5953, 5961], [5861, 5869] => 0.6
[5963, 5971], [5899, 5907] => 0.3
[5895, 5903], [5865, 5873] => 0.6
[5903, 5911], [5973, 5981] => -0.1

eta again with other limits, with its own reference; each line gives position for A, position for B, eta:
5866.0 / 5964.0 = -1.2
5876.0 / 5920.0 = 0.3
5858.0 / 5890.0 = -0.4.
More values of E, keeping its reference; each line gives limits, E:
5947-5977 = 5958.0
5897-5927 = 5914.0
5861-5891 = 5888.0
